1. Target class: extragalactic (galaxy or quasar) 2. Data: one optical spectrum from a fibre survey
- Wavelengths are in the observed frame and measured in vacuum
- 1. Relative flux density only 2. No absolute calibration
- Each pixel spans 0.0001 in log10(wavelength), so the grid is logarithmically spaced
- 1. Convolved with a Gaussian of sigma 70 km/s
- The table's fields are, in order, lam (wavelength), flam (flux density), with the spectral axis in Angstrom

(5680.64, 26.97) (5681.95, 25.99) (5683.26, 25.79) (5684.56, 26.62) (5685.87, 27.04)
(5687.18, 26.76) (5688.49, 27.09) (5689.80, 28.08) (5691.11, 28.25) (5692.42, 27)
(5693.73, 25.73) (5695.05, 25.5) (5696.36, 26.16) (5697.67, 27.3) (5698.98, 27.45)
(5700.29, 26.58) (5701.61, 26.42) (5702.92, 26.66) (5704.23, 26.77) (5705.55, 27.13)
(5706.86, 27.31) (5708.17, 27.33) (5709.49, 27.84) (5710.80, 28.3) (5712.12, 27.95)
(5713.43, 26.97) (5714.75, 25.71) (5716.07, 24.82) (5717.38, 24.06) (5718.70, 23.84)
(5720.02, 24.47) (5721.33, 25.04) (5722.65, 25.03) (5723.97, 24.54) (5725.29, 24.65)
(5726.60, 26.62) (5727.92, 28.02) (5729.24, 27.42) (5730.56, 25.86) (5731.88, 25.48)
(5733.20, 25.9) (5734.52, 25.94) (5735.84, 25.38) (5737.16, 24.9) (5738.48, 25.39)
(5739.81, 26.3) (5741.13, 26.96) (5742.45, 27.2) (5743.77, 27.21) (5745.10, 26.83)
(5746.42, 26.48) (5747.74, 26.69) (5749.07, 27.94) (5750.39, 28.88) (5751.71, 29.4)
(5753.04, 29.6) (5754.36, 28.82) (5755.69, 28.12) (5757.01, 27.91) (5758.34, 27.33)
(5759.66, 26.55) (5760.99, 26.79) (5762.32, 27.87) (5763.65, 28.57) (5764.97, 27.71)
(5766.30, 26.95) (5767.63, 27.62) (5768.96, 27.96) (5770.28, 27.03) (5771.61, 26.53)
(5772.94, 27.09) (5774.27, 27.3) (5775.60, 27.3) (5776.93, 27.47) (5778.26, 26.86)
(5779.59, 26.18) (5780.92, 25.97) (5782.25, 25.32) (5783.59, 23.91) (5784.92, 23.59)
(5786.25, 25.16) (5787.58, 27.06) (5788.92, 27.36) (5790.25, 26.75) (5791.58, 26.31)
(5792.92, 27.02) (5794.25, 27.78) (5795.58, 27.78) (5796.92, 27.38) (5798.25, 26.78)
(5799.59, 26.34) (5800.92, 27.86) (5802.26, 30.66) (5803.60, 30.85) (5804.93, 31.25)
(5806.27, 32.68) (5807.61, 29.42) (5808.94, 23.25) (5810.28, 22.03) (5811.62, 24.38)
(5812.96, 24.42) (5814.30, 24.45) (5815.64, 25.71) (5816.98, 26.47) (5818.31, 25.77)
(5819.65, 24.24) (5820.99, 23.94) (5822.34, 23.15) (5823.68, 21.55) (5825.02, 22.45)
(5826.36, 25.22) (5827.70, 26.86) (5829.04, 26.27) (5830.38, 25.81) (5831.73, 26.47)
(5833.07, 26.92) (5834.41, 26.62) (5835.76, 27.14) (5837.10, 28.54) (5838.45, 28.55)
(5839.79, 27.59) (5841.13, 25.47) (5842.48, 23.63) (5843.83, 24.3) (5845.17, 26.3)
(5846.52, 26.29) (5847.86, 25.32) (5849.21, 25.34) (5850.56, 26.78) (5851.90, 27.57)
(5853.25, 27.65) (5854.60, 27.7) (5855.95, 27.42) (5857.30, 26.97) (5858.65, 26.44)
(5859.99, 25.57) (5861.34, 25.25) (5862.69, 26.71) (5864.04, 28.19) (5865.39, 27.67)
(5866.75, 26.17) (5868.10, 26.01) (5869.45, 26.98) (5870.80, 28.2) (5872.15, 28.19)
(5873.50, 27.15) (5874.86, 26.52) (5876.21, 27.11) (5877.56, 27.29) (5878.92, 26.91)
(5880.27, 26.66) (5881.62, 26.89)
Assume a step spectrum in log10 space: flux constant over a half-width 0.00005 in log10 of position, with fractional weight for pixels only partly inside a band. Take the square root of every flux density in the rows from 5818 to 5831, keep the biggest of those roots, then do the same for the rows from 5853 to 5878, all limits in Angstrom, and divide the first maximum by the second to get 0.98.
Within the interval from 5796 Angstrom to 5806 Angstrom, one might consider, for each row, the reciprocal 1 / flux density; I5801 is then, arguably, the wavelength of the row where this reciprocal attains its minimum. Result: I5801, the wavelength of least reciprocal 5804.93 Angstrom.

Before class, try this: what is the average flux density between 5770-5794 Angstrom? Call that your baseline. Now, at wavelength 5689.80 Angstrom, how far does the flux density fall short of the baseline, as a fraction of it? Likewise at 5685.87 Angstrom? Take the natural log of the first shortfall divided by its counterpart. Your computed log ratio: 0.9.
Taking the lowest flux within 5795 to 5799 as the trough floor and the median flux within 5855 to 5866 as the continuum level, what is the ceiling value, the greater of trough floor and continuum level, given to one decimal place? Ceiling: 26.8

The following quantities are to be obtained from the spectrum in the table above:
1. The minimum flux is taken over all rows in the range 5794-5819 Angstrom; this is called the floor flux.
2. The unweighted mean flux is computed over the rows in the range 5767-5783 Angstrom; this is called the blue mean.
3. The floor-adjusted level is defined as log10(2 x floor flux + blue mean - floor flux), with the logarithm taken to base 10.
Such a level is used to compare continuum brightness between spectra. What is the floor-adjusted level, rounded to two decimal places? 1.69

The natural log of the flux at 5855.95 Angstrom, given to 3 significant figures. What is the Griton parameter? 3.31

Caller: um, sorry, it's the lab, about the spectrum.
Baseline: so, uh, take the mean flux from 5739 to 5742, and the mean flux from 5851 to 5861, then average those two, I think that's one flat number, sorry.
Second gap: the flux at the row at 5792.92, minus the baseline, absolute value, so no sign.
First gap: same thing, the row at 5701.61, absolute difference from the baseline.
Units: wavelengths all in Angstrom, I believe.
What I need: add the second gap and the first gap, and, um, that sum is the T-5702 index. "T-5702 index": 0.6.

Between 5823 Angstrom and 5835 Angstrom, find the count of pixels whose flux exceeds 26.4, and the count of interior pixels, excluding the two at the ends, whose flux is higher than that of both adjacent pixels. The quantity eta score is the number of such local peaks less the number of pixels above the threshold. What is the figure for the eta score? -2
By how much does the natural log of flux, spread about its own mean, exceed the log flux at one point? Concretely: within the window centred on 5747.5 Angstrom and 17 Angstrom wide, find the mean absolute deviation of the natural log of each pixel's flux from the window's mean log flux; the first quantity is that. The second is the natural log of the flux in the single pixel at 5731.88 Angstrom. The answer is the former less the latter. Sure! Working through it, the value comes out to -3.202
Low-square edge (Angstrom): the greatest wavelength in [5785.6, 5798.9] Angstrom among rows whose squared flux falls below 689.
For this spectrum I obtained 5786.25 Angstrom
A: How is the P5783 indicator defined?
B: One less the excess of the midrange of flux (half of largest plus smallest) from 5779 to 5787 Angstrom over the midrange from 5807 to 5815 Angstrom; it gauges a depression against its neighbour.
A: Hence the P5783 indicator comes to 1.8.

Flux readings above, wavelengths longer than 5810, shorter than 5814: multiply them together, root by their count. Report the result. 23.6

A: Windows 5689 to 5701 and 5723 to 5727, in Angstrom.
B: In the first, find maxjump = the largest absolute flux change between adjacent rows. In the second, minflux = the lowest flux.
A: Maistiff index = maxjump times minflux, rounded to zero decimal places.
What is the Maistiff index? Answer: 31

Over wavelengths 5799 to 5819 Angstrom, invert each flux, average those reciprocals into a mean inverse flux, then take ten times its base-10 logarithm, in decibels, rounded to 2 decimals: -14.26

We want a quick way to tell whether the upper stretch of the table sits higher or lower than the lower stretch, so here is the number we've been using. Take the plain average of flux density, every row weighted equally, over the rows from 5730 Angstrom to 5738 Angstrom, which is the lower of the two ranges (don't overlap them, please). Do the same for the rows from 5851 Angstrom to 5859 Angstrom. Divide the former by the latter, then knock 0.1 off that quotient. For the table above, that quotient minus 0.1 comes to 0.837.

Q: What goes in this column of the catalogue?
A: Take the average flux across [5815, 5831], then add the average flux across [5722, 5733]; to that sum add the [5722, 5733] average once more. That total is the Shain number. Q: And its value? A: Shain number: 76.7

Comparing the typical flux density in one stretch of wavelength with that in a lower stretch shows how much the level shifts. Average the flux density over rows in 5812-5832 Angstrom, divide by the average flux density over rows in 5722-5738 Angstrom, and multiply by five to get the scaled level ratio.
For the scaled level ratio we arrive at 4.8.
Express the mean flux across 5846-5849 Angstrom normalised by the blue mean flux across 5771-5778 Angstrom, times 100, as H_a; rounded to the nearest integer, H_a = 95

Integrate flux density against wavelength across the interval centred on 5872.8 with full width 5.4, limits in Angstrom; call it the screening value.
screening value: 149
